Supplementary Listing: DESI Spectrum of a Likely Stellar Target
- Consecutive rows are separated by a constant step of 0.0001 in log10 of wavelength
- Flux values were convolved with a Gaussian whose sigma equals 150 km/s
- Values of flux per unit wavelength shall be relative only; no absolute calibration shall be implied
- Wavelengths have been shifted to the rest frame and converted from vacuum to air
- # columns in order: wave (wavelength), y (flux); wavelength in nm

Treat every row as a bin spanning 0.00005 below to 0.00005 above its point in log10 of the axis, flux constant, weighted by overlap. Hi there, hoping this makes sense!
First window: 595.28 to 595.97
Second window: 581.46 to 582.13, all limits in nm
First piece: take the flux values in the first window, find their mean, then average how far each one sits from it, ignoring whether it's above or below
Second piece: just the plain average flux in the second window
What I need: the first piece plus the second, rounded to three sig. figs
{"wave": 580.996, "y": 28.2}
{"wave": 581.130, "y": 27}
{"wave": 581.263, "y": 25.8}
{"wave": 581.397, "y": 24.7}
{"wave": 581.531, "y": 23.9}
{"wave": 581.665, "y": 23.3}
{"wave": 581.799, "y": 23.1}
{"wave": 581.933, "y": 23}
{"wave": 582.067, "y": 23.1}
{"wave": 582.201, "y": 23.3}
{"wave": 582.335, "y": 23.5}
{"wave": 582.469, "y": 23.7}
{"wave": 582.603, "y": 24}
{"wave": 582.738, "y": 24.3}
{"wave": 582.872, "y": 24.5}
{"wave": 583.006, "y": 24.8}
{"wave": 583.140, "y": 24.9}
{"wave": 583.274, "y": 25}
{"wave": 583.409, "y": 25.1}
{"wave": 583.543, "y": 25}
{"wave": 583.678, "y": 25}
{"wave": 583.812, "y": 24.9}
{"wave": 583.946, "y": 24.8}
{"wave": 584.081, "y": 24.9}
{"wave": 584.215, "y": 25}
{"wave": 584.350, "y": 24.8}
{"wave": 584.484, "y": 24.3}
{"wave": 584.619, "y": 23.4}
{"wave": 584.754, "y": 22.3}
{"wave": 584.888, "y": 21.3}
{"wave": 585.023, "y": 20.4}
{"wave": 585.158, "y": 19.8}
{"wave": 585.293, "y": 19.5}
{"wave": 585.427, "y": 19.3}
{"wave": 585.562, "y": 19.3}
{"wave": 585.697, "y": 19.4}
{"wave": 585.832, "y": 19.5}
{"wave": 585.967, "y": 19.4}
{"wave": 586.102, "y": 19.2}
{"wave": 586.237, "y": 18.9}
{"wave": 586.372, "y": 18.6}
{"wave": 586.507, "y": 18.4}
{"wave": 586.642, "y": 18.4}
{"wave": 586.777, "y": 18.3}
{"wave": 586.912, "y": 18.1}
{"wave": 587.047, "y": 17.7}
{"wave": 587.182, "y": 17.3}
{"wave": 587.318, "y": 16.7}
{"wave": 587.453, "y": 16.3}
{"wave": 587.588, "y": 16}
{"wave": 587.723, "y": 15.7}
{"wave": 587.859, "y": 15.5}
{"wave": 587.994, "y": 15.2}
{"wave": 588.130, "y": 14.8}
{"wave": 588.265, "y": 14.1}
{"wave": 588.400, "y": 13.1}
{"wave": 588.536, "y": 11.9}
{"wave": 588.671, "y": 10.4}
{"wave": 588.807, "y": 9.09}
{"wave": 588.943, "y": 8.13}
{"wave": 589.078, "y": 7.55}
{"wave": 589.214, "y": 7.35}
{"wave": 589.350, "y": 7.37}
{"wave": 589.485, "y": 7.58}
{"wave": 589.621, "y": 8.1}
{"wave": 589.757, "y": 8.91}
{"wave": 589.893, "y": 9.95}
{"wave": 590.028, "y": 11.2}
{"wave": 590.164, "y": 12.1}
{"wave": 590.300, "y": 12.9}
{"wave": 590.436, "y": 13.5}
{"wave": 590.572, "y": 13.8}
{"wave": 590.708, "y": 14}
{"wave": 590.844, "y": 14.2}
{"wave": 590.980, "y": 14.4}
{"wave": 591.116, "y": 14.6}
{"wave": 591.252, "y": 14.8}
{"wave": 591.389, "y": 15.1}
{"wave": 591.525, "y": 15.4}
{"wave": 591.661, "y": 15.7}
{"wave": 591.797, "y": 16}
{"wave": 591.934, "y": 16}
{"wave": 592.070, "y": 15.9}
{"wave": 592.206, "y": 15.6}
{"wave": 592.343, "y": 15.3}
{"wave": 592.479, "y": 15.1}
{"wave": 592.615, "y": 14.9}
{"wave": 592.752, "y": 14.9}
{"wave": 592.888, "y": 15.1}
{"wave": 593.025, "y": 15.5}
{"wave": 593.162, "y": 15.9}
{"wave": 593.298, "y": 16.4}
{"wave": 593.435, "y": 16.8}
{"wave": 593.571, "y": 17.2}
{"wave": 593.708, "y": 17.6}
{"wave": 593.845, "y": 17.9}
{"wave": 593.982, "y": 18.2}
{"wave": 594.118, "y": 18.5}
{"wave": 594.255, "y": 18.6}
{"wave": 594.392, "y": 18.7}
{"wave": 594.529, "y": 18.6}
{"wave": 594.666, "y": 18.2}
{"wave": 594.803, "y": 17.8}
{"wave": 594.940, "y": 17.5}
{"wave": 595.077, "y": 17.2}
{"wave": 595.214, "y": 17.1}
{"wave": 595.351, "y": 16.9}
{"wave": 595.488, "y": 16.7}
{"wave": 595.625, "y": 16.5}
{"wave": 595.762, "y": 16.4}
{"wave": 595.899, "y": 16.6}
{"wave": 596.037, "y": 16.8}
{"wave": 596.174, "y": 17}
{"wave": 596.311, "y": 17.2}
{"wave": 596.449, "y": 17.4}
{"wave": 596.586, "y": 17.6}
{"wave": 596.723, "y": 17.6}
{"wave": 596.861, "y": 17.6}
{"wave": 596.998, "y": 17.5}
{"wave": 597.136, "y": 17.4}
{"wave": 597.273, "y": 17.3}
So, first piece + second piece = 23.4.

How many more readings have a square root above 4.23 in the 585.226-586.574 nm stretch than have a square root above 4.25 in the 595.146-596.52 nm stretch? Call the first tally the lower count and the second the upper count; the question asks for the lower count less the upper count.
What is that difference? 10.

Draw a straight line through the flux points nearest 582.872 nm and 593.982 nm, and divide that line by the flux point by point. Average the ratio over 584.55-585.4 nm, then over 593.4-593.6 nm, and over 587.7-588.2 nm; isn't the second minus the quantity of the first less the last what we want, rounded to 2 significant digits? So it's 1.4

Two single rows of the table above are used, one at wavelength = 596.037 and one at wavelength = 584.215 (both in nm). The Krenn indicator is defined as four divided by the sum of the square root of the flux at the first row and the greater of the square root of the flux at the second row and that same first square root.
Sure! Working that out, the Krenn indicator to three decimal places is 0.440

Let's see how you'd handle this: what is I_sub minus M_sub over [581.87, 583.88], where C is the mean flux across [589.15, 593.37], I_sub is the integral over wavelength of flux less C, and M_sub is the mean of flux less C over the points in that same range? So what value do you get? 11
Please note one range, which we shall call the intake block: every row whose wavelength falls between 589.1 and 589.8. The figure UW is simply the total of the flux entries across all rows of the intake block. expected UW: 39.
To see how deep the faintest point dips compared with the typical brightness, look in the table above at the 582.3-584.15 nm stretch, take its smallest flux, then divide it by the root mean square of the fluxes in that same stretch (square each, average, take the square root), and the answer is 0.96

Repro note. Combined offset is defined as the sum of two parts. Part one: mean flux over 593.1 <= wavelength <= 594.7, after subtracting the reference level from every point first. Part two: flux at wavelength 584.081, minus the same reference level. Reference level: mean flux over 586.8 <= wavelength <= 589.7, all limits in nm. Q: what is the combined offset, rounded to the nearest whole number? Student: 17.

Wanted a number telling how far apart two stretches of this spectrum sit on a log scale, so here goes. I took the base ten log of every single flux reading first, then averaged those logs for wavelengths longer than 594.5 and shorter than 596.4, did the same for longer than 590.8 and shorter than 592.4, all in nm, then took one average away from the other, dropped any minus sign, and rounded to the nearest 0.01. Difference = 0.05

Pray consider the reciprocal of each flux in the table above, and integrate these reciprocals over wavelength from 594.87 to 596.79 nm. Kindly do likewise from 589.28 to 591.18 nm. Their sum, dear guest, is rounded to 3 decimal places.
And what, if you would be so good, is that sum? 0.287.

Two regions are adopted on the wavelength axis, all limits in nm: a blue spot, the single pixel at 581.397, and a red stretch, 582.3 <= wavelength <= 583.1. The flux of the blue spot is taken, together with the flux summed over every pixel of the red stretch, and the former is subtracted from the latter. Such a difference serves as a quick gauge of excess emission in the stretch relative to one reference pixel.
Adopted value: 120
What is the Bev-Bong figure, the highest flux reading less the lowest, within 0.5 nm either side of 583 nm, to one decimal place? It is 1.1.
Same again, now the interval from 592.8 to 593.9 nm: 2.8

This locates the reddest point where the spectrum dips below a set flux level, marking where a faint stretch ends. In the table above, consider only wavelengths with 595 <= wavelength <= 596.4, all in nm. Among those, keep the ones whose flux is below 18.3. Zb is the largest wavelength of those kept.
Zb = 596.311 nm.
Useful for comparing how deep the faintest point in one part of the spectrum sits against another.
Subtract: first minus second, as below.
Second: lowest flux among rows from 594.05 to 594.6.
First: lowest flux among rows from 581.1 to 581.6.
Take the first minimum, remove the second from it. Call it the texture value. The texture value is 5.4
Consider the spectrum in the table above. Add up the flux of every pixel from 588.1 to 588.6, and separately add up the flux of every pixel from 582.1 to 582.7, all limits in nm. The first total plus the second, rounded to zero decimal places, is 148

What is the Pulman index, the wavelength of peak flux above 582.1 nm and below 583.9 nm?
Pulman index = 583.409 nm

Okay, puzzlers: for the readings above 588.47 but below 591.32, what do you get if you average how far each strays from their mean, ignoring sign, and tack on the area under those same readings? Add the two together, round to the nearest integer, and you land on 34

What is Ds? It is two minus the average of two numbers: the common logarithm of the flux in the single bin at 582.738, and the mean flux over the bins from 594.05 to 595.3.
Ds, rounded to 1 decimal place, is -7.7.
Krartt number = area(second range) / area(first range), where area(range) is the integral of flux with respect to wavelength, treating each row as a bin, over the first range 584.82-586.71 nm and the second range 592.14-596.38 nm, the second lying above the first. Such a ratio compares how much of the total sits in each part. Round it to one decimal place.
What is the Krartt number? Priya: 2.0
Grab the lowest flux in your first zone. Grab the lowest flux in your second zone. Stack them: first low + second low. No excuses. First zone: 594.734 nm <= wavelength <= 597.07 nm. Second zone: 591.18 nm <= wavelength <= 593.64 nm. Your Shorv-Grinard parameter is 31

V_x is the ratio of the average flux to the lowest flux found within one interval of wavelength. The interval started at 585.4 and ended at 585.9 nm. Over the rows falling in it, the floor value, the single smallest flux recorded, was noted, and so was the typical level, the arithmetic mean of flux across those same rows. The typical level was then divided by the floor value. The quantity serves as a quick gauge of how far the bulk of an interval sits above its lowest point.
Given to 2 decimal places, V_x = 1.00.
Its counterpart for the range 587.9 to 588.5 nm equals 1.09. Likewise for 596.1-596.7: 1.02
